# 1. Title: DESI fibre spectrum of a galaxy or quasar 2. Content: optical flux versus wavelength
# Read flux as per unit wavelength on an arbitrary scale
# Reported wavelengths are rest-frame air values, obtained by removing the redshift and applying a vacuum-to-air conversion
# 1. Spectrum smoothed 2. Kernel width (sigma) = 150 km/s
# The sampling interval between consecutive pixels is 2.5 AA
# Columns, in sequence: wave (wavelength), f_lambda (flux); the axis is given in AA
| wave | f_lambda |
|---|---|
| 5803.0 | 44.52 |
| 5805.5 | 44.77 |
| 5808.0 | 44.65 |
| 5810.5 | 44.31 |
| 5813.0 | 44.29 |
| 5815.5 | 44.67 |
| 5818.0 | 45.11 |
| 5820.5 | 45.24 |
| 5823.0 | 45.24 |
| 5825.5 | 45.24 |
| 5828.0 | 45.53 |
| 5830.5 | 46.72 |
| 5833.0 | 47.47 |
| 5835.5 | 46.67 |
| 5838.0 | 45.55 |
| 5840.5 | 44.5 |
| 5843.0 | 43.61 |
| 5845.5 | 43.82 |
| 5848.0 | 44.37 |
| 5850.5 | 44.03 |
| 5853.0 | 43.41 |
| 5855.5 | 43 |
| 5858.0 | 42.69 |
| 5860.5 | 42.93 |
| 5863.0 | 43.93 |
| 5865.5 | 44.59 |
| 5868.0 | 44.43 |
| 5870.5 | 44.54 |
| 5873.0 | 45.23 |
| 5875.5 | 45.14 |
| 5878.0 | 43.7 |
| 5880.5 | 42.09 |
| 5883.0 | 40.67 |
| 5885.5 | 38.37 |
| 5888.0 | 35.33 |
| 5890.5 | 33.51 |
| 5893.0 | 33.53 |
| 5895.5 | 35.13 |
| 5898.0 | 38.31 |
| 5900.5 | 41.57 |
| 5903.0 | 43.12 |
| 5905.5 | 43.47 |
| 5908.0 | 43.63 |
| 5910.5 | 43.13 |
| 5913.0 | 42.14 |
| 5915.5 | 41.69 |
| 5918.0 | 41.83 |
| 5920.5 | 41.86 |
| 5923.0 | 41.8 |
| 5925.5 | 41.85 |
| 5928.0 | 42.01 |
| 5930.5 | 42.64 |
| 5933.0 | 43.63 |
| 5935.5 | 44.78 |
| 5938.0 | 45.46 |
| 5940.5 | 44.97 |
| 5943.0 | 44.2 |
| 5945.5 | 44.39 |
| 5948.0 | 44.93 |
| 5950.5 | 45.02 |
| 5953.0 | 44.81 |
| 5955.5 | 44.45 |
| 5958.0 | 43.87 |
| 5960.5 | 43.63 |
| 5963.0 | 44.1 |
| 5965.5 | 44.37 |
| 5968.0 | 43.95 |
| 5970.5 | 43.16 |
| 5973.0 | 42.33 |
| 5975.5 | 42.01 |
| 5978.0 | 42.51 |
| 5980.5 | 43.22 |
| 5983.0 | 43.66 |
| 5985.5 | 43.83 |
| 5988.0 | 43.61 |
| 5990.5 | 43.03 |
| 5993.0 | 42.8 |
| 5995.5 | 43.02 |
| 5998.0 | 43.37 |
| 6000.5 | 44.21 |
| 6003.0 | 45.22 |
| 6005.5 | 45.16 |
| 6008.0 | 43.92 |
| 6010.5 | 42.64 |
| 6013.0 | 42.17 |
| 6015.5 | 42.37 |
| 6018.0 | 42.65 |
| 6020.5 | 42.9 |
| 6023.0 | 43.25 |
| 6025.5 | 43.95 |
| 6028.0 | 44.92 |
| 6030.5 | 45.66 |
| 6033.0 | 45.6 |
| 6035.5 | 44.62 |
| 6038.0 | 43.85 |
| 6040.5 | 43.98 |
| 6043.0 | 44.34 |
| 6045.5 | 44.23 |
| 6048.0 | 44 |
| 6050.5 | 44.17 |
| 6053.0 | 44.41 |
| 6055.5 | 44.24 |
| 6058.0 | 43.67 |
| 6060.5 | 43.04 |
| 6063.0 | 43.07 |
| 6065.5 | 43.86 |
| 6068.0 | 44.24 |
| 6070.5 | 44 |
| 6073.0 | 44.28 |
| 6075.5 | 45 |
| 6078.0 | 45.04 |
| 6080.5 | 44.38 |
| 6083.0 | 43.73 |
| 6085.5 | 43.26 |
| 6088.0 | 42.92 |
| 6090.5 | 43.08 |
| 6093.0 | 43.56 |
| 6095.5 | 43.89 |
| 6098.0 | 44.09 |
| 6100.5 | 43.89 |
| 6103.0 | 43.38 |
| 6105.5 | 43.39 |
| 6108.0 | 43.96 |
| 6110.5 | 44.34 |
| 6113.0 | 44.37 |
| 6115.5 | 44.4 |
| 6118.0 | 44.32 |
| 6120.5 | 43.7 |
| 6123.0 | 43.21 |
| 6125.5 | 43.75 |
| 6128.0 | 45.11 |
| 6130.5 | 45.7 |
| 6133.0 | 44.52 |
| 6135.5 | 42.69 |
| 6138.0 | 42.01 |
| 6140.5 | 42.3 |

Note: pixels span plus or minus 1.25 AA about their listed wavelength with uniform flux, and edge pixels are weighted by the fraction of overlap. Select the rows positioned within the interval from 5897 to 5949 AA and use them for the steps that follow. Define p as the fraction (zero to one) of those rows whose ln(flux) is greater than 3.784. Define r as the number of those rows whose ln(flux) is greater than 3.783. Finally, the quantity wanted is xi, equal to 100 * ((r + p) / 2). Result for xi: 314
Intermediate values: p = 0.29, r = 6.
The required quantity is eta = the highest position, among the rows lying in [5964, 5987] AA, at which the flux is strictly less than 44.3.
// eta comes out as 5985.5 AA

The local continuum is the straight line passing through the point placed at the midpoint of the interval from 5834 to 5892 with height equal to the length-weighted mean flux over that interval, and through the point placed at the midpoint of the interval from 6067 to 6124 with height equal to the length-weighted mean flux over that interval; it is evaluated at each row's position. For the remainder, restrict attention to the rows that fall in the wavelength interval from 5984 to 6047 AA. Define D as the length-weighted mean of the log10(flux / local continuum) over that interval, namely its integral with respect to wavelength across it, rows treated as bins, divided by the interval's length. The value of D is 0.002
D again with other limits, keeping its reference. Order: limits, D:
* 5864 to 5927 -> -0.020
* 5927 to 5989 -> 0.005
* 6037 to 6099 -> 0.001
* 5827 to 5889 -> 0.008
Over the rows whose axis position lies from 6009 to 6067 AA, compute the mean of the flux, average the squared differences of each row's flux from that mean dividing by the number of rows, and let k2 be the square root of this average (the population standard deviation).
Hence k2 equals 0.9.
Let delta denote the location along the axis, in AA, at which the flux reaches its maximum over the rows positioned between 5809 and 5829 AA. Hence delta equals 5828.0 AA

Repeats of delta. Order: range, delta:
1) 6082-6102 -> 6098.0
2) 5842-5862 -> 5848.0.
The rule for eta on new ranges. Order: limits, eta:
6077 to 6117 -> 6108.0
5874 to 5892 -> 5890.5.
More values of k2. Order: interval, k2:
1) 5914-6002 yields 1.1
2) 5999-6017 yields 1.2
